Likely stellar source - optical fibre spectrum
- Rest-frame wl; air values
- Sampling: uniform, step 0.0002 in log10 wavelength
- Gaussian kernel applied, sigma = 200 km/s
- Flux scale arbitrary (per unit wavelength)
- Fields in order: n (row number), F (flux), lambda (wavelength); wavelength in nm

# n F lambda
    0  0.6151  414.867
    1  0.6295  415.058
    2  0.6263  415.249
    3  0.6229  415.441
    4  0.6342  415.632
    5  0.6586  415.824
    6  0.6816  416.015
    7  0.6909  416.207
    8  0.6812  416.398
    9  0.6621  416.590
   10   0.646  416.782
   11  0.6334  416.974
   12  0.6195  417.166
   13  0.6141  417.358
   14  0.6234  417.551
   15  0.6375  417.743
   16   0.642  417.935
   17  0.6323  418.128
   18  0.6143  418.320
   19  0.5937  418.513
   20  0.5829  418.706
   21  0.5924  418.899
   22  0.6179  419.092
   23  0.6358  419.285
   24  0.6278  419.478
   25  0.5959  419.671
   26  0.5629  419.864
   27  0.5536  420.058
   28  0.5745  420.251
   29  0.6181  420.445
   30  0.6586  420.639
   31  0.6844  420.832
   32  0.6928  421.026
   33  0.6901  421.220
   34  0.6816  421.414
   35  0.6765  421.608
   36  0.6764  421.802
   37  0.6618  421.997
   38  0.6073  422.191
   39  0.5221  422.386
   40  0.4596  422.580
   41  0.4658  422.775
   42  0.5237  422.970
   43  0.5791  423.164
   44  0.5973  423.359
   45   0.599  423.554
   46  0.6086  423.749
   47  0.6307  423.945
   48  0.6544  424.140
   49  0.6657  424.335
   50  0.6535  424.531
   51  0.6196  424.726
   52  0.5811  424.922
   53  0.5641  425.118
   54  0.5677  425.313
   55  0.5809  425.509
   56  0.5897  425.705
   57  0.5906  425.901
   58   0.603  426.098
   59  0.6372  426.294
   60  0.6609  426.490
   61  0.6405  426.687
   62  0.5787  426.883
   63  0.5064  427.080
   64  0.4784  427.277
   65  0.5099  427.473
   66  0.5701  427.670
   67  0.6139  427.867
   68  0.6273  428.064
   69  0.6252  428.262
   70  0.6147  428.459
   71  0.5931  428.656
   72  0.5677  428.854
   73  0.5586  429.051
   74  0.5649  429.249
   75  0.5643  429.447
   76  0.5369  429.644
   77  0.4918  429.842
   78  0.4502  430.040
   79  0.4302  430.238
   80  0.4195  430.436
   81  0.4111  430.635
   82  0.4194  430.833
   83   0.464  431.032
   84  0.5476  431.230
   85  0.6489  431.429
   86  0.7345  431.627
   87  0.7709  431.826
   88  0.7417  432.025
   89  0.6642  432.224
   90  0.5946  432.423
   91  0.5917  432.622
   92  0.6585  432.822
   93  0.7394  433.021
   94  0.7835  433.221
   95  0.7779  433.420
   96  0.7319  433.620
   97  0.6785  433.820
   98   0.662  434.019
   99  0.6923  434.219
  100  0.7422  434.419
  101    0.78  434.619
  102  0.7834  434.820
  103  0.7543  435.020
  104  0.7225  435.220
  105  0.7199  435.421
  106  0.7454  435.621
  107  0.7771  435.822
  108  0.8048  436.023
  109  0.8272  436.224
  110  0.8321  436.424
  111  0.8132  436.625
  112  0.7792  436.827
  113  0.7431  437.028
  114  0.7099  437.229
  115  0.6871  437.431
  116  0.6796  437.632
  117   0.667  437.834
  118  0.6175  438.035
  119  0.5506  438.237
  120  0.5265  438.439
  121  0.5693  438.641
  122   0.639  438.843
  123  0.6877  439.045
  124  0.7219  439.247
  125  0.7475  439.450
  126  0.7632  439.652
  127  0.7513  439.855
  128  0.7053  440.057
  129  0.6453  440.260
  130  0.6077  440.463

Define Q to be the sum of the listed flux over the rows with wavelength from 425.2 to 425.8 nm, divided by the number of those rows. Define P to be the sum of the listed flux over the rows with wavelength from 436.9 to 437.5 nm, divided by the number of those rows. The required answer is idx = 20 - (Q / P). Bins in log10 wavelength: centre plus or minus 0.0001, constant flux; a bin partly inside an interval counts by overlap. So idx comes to 19.2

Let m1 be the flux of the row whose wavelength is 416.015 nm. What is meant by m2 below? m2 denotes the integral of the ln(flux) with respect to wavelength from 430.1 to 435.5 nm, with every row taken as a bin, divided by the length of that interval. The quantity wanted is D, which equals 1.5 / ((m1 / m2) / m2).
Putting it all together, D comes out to 0.44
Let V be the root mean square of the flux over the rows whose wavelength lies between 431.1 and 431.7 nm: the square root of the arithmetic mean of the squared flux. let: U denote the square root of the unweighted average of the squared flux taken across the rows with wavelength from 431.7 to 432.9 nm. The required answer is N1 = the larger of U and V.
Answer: 0.67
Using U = 0.67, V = 0.648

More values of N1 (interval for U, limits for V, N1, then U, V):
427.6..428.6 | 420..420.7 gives 0.61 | 0.61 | 0.603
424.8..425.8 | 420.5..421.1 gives 0.68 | 0.58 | 0.679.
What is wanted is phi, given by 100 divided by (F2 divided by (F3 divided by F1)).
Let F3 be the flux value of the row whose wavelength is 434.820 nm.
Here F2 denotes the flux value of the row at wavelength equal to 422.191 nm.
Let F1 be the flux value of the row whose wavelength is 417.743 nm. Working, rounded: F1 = 0.6375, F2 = 0.6073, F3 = 0.7834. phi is 202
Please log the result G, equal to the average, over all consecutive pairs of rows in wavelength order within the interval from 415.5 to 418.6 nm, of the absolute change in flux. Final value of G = 0.014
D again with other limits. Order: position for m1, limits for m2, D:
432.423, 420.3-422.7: 0.54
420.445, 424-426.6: 0.58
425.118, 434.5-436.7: 0.17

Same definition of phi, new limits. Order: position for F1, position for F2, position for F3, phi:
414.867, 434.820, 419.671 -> 124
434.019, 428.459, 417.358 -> 151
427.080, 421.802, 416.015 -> 199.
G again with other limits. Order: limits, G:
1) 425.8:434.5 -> 0.036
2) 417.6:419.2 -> 0.014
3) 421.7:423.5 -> 0.044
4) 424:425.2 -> 0.023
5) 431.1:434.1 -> 0.051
